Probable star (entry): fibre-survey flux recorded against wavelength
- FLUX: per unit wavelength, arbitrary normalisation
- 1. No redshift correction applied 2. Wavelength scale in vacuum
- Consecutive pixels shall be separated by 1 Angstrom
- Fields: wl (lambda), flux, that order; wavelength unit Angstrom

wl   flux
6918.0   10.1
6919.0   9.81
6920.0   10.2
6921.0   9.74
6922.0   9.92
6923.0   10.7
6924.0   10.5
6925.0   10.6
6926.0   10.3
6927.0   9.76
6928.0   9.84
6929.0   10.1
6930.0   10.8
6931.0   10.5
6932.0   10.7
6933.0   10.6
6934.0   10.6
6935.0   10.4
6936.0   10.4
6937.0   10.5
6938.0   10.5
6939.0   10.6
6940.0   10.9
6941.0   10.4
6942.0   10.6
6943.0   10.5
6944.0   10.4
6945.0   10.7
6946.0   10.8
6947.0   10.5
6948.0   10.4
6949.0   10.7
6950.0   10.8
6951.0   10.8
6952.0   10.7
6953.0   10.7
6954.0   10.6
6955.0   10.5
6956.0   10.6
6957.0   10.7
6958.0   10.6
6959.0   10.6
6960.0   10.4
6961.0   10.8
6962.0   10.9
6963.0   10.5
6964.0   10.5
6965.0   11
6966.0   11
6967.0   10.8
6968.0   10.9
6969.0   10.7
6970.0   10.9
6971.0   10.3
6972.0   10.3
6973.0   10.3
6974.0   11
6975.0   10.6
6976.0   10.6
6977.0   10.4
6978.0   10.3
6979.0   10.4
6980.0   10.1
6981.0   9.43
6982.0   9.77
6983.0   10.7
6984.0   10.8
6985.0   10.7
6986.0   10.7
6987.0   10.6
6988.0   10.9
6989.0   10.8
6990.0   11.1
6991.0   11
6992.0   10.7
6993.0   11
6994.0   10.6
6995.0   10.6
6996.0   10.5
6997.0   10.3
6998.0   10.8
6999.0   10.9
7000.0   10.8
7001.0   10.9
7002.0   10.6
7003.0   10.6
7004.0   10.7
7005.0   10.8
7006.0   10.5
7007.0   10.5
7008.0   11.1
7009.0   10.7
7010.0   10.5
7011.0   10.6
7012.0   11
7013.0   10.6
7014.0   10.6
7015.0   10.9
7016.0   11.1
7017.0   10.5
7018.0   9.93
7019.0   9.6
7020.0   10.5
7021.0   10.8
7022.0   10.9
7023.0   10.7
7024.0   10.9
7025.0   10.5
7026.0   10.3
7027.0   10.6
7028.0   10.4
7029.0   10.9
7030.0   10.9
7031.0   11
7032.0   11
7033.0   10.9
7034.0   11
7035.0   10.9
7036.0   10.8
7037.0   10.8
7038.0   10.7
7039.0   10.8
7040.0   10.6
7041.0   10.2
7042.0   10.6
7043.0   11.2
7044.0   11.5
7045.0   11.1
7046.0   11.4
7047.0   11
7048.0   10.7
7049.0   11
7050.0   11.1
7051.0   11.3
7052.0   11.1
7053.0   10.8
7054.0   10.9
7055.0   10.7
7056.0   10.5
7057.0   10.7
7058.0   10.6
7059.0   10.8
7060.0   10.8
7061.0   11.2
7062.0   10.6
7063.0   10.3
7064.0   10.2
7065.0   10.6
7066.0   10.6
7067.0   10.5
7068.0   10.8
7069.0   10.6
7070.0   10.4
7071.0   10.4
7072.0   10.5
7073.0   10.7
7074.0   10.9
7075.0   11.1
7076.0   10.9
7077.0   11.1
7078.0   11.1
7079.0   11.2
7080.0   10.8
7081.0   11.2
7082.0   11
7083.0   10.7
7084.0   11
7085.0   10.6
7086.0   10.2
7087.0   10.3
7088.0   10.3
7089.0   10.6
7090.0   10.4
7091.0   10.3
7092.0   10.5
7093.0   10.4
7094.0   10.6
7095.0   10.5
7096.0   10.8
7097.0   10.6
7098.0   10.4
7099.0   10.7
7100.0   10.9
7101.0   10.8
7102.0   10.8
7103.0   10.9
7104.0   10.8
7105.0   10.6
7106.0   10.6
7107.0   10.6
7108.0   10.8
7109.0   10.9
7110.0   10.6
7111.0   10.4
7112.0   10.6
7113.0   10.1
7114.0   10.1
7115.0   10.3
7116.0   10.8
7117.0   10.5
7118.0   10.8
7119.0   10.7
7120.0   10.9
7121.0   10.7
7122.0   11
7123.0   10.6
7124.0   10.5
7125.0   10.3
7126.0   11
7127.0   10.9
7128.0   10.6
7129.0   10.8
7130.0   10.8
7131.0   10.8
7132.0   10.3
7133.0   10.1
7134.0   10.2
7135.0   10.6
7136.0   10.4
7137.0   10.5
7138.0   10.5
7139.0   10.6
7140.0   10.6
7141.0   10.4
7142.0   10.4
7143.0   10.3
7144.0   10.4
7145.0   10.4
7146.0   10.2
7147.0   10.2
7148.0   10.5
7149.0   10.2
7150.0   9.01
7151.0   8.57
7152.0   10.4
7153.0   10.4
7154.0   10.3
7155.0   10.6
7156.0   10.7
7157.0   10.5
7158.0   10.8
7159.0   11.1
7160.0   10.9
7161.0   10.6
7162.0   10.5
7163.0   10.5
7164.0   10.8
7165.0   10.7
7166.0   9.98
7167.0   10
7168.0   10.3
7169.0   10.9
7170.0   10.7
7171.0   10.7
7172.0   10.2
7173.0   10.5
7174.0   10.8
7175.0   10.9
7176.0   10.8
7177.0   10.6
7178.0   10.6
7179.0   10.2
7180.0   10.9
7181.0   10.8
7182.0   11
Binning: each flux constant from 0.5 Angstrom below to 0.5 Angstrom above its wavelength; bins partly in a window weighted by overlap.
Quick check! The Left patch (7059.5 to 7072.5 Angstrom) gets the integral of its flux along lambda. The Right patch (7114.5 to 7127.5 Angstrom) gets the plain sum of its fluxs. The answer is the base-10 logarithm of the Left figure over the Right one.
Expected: -0.0047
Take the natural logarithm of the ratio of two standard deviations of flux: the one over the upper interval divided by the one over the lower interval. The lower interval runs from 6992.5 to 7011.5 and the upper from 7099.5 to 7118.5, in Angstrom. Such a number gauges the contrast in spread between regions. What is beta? 0.22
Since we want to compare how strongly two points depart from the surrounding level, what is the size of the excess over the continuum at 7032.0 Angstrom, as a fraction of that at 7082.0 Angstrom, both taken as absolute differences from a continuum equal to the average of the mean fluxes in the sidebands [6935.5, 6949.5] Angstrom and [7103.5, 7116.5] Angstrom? 1.0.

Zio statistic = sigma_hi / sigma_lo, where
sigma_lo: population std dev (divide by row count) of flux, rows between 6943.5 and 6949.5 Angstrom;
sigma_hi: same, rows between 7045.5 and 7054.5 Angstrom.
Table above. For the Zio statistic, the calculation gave 1.3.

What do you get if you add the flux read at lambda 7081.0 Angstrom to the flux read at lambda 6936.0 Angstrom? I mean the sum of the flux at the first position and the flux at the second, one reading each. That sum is 21.6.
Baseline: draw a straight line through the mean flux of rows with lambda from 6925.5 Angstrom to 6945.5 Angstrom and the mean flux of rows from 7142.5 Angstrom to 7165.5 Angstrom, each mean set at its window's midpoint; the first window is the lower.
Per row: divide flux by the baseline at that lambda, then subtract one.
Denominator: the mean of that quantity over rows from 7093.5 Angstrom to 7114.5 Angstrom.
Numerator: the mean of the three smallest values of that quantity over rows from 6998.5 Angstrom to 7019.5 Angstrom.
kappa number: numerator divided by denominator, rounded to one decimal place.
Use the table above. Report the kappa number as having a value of -1.8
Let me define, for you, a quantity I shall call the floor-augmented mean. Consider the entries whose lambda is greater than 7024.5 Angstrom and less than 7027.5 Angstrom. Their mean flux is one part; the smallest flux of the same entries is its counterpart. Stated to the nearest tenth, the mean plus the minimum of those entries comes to 20.8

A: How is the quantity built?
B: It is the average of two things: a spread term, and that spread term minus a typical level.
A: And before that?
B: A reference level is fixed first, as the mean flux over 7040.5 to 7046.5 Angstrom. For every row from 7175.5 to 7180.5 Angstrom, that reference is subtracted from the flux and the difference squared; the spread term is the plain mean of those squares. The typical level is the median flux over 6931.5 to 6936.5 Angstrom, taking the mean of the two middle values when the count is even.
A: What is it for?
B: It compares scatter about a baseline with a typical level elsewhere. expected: -5.10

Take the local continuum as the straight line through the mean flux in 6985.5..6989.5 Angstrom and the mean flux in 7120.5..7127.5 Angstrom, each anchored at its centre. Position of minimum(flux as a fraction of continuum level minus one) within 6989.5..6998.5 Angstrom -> 6997.0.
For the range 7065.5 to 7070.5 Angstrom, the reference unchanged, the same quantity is 7070.0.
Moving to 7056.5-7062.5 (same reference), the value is 7058.0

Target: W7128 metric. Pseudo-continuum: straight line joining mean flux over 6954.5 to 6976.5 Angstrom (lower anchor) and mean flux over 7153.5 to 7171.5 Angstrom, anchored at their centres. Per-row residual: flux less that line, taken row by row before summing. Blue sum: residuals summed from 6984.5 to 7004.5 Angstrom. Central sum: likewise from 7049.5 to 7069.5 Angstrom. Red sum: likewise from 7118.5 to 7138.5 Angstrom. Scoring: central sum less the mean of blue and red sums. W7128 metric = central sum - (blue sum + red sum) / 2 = 1.2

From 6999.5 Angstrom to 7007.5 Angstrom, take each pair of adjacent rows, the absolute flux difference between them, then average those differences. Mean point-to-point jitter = 0.13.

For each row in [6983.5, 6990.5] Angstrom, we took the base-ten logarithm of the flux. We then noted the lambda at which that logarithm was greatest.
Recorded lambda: 6990.0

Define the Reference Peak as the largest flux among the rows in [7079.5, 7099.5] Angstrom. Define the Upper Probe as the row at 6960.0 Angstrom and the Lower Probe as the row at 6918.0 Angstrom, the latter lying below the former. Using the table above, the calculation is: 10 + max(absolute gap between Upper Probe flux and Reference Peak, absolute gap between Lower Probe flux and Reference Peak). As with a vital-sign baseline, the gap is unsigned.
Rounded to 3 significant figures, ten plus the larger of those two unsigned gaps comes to 11.1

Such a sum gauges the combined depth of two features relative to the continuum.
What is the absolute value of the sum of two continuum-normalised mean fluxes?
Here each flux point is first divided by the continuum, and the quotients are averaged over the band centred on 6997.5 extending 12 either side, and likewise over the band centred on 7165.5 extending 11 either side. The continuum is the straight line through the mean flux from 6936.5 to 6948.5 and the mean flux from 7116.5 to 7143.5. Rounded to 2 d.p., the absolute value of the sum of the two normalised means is 2.02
